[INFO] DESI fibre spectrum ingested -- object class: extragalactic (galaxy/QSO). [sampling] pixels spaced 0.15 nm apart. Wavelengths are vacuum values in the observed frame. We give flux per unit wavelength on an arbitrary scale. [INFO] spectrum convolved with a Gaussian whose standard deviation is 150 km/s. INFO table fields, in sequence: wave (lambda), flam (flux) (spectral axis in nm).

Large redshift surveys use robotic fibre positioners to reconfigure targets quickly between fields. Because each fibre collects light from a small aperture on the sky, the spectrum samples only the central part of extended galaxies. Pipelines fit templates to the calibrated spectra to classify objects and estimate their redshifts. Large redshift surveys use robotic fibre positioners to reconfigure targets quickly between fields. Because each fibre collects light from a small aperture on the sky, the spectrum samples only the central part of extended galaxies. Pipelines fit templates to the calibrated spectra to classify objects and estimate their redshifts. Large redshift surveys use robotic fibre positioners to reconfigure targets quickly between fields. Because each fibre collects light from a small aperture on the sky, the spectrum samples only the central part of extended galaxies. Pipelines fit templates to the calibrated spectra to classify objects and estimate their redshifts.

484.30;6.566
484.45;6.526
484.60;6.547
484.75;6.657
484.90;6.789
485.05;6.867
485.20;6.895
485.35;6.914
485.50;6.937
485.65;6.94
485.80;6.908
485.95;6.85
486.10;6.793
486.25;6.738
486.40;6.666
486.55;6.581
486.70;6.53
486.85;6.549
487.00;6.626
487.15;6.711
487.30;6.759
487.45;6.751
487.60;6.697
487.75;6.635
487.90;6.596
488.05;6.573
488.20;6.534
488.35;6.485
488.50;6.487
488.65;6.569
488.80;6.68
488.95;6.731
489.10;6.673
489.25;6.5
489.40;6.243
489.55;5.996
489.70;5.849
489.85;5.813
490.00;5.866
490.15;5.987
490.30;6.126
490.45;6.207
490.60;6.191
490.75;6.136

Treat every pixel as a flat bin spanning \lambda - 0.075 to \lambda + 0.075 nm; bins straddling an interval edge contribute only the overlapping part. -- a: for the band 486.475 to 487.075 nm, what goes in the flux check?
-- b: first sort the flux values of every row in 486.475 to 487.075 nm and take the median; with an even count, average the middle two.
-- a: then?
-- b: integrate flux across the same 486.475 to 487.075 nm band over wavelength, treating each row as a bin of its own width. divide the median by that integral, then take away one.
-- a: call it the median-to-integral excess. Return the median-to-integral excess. 0.665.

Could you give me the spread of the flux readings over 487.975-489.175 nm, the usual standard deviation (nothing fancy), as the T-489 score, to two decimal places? 0.09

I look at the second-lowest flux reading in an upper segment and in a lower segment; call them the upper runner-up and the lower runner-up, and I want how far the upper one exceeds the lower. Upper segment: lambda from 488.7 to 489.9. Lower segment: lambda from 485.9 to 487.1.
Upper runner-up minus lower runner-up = -0.7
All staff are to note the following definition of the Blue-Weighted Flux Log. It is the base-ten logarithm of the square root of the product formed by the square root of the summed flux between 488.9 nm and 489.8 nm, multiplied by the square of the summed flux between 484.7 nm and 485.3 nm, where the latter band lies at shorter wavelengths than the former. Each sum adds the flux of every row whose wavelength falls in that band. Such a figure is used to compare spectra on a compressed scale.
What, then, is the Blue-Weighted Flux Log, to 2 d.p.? 1.83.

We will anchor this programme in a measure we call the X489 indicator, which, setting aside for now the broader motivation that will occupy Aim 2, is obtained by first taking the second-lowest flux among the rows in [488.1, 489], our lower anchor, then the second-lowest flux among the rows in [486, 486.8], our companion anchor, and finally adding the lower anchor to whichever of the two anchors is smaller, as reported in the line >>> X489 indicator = 13.0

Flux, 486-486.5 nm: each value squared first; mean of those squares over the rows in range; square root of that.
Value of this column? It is 6.7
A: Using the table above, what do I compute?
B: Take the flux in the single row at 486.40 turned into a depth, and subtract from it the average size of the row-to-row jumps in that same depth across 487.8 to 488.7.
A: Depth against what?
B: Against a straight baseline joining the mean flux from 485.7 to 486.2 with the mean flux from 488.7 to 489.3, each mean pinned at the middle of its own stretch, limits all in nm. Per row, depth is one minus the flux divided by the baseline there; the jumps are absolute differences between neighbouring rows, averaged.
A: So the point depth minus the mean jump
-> 0.017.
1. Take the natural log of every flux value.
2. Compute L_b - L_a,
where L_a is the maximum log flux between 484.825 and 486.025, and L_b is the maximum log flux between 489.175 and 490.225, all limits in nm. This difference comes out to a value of -0.065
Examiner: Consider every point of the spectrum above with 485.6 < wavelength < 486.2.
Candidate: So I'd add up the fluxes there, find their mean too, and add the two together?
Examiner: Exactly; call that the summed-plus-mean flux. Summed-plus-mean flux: 34.4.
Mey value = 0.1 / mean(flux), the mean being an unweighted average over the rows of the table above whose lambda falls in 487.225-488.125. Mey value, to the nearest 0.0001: 0.0150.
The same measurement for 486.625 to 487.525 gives 0.0150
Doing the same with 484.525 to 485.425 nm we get 0.0148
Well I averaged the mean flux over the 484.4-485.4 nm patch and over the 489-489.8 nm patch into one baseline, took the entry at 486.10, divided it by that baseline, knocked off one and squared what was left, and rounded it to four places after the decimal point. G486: 0.0021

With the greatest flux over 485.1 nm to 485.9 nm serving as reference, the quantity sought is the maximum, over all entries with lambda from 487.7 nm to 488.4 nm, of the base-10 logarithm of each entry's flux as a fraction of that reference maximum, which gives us -0.020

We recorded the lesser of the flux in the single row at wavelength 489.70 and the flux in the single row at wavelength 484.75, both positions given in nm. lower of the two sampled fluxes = 5.8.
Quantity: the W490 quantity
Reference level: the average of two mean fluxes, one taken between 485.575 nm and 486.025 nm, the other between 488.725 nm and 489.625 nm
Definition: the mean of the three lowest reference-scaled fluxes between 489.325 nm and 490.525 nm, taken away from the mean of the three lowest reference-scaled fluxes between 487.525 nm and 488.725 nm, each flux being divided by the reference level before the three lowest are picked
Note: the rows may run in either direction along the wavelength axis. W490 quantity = 0.10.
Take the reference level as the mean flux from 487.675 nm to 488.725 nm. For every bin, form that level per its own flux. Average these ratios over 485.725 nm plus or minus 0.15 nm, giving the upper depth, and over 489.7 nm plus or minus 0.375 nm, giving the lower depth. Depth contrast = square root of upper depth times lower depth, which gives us 1.021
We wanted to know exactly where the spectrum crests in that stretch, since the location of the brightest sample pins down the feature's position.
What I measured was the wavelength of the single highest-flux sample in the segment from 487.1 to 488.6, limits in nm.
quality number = 487.30 nm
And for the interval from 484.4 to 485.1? 485.05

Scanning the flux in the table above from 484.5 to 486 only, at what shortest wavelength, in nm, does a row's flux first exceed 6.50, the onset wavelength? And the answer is 484.60 nm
